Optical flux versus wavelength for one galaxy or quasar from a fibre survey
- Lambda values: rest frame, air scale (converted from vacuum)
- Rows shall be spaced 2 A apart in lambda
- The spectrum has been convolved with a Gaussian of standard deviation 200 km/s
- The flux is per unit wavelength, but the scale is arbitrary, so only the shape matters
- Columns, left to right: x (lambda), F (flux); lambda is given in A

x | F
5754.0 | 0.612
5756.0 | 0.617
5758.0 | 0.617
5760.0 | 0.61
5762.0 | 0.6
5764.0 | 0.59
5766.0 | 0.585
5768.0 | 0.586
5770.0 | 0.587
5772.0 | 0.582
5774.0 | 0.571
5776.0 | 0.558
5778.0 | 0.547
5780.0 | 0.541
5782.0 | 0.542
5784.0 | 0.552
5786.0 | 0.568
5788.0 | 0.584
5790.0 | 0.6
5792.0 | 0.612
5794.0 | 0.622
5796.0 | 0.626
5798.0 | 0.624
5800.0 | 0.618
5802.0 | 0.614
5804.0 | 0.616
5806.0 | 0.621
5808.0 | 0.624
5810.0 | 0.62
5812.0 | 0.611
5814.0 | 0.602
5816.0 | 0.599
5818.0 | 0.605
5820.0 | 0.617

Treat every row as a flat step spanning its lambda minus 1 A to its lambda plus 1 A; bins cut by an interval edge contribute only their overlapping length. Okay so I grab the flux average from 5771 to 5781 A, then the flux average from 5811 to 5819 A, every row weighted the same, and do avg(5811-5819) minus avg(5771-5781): 0.04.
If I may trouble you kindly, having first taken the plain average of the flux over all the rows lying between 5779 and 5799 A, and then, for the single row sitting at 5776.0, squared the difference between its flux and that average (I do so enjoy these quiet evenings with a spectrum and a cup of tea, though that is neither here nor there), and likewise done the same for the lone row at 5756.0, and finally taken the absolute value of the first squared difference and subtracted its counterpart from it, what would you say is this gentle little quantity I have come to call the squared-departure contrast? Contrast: 0.0000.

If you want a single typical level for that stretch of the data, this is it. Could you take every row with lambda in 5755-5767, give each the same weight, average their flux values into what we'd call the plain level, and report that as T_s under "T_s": 0.603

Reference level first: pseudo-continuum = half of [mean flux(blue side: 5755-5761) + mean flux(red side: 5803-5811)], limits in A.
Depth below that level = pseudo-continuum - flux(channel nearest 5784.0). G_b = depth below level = 0.065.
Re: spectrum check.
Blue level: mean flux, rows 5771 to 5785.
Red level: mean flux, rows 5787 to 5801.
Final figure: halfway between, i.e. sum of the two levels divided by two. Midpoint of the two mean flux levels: 0.584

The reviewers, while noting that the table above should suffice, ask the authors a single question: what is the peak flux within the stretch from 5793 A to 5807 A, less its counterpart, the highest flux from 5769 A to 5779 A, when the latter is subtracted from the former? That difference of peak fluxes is 0.039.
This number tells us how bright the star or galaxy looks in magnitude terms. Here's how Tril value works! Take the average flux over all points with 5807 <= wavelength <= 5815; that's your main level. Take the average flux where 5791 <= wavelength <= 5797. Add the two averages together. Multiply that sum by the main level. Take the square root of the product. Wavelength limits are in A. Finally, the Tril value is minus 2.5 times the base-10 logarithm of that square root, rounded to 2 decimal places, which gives 0.15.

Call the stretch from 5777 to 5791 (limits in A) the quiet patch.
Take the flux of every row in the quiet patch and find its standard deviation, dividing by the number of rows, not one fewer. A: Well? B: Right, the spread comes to 0.021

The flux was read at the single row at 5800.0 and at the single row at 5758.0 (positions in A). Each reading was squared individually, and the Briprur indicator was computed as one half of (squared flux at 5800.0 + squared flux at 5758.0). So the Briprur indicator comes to 0.381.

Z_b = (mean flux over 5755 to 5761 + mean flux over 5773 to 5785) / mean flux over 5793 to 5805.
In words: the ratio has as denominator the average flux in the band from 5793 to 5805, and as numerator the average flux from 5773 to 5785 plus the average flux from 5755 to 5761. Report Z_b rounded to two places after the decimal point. 1.88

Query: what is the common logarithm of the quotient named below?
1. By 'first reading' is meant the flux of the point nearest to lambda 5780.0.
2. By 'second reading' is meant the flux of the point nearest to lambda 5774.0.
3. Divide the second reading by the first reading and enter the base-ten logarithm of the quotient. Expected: 0.023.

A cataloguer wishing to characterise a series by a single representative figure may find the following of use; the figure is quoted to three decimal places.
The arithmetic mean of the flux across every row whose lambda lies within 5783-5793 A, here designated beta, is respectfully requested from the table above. 0.583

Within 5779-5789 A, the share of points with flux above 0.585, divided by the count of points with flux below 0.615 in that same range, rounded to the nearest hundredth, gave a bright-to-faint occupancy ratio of 0.00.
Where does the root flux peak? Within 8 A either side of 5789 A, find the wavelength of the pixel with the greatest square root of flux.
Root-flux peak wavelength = 5796.0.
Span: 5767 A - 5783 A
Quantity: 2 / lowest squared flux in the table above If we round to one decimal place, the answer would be 6.8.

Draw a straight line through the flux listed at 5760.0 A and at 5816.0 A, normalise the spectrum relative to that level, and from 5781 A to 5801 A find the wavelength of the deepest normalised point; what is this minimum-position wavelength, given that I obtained 5782.0 A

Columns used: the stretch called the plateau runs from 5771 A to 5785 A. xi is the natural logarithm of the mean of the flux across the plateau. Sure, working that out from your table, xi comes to -0.59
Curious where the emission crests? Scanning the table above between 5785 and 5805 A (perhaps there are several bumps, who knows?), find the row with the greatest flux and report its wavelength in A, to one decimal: 5796.0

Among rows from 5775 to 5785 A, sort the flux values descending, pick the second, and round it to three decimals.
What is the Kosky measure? 0.552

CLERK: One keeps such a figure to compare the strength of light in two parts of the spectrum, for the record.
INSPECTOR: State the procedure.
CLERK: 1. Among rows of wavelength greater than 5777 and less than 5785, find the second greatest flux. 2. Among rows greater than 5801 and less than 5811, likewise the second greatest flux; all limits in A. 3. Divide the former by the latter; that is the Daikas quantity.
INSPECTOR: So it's 0.881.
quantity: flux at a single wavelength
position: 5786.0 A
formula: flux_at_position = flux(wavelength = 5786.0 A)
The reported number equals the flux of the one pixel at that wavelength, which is 0.568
